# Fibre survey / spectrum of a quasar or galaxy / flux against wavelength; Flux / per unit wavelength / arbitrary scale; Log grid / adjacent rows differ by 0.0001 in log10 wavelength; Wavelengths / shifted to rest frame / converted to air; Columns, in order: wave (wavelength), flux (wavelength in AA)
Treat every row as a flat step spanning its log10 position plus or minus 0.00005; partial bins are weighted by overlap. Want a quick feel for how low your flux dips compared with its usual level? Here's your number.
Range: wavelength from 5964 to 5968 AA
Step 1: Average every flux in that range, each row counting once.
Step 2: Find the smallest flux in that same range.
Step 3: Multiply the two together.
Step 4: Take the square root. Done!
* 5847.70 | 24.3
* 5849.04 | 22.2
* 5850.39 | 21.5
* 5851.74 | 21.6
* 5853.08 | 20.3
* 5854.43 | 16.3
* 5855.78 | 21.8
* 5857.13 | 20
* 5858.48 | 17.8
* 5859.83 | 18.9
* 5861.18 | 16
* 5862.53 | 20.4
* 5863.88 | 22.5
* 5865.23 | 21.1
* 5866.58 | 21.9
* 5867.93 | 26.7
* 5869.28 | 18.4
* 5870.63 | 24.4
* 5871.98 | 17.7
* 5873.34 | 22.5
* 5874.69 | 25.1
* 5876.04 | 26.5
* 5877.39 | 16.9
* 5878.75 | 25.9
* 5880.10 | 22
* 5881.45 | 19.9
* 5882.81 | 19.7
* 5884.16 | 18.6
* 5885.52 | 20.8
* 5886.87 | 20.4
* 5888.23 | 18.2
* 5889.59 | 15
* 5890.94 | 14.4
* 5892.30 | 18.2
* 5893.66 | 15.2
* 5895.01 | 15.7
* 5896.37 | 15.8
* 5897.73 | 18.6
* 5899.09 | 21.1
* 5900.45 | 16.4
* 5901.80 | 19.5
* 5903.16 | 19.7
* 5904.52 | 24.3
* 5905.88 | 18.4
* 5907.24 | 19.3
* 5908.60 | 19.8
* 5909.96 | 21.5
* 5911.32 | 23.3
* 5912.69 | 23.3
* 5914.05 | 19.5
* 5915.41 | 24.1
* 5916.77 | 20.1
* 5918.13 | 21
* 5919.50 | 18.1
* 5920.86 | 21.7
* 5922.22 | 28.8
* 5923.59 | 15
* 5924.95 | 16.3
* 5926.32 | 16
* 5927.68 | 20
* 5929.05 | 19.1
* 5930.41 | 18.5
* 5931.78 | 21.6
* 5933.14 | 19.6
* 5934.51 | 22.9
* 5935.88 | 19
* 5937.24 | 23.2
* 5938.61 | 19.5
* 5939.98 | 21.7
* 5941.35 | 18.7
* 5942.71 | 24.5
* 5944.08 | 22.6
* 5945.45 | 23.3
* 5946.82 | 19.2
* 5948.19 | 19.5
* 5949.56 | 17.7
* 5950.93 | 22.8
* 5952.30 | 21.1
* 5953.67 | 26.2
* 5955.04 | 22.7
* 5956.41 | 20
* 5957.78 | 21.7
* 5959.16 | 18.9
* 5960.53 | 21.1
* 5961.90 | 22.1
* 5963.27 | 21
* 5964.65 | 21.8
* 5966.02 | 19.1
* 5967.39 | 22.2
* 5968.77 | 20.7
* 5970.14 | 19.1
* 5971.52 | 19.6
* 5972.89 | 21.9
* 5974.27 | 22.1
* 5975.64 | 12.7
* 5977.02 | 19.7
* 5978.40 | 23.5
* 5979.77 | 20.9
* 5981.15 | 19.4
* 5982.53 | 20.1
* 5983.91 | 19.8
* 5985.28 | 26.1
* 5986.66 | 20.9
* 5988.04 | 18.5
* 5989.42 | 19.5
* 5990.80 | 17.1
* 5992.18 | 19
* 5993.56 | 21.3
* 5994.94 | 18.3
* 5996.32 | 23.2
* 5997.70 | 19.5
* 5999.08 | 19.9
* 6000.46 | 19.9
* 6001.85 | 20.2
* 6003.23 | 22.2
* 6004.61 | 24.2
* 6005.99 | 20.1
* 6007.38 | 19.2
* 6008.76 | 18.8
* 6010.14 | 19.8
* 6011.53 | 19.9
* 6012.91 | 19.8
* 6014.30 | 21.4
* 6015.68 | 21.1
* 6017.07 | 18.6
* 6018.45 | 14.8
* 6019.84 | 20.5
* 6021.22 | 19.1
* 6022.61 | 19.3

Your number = 20.0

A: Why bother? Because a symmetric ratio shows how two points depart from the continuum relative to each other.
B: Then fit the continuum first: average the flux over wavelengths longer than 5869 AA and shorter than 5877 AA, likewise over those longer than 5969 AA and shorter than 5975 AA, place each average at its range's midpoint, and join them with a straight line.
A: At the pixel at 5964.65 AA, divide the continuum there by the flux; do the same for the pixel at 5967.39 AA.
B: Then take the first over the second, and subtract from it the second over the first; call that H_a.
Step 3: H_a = 0.0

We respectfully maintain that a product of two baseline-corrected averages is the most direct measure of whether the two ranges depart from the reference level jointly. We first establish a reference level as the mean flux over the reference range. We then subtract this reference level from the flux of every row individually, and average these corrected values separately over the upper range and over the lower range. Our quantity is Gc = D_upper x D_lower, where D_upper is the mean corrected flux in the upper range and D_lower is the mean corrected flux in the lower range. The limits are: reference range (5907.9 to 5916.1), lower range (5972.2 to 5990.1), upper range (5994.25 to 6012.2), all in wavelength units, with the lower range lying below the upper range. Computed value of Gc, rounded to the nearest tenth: 2.3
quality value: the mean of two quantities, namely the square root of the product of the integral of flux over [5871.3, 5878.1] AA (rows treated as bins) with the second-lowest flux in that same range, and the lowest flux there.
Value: 34.0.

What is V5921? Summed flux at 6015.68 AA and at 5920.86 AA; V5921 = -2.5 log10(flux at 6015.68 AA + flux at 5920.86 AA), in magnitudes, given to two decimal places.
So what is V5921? -4.08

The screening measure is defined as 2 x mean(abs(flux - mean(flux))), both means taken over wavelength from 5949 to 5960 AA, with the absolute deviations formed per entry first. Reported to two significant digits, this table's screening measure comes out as 3.9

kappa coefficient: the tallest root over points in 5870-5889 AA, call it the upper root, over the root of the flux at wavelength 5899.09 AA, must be 1.12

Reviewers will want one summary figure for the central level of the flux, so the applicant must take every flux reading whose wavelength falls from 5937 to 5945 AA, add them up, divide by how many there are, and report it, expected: 21.7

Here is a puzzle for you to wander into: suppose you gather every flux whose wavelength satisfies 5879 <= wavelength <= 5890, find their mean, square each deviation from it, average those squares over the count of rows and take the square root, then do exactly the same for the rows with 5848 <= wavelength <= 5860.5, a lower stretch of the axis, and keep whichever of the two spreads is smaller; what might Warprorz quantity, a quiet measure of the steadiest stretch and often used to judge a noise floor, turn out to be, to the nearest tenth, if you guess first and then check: 1.9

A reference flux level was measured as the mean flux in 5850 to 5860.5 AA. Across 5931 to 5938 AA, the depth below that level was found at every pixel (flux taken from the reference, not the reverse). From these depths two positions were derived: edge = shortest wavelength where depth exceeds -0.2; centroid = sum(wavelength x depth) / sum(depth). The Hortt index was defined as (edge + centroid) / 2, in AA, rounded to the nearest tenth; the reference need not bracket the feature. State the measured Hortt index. 5934.1 AA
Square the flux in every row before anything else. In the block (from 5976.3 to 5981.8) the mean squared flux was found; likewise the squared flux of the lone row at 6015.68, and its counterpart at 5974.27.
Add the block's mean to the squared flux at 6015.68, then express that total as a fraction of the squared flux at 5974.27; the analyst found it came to 1.81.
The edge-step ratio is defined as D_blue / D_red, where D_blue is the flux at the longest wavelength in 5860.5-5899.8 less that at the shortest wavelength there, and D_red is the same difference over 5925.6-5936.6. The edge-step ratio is 1.7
